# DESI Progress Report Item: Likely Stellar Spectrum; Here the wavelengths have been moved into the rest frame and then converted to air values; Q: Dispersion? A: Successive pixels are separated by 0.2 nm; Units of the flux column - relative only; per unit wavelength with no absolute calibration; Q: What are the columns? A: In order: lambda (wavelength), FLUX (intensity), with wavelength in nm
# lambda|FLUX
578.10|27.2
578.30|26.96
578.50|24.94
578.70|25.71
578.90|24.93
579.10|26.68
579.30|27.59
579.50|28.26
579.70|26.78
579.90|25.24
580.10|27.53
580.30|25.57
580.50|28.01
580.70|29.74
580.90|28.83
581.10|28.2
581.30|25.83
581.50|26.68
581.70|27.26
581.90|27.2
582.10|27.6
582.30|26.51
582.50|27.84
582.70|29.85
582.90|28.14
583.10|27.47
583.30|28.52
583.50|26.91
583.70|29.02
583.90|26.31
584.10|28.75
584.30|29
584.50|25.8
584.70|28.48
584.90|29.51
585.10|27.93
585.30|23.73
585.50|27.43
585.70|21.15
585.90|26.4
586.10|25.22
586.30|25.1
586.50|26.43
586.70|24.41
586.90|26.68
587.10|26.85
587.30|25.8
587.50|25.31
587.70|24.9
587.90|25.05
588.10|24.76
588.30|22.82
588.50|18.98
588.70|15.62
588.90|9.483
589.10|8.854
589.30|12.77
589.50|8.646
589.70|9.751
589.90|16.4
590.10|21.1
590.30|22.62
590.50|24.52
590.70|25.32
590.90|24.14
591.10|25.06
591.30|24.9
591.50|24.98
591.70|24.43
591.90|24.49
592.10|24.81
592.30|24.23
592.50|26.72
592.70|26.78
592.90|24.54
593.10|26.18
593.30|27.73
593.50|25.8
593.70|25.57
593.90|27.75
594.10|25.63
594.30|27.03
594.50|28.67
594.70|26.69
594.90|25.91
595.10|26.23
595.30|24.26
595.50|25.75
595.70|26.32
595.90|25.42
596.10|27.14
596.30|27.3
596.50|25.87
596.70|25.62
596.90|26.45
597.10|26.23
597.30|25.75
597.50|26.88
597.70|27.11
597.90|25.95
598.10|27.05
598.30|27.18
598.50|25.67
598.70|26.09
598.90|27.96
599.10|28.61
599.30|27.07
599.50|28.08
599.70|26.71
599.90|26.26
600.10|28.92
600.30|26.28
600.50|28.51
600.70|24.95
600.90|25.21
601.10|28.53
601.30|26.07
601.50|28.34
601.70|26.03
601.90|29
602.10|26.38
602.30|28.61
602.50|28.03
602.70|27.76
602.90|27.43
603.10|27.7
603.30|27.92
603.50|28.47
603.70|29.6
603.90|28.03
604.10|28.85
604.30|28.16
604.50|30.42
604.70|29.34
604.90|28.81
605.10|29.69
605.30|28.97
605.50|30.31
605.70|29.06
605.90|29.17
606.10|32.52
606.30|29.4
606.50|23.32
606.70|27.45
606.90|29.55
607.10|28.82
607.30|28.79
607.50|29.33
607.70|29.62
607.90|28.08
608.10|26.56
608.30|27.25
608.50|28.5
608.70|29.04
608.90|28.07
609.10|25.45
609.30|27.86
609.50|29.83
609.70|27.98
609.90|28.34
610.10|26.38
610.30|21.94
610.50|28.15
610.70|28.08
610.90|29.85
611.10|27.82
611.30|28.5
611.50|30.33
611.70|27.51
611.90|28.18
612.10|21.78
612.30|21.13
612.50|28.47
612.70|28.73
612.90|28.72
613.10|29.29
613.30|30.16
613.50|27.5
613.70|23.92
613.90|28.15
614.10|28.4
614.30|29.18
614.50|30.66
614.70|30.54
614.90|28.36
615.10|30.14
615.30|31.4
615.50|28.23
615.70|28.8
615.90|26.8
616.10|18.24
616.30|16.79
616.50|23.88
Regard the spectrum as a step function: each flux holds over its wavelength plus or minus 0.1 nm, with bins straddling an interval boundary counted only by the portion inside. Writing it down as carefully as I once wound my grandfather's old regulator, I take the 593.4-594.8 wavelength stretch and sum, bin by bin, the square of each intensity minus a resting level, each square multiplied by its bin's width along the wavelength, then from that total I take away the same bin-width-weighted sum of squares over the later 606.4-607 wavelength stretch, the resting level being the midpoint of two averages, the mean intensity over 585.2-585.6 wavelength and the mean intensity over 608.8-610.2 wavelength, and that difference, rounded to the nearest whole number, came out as -2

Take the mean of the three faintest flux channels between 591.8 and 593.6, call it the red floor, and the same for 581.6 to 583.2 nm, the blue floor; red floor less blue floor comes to -3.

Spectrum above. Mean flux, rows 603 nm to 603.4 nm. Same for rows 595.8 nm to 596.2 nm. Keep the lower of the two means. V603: 26.3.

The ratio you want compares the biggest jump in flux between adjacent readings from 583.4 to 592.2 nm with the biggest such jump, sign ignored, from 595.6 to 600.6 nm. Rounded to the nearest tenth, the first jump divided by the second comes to 2.5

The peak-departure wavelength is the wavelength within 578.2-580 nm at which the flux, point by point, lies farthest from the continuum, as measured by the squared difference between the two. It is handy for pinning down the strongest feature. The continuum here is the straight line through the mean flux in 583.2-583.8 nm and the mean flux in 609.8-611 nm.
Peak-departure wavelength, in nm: 578.50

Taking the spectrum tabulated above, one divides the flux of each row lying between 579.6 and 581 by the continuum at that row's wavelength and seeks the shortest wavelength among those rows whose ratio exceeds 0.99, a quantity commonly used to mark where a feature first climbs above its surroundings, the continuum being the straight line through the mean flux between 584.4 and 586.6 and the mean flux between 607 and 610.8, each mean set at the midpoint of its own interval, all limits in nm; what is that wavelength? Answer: 579.70 nm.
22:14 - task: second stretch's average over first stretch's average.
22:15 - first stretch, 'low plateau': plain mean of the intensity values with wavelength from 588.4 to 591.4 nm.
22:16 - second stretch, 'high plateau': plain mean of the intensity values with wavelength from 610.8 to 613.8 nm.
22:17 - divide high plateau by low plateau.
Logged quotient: 1.5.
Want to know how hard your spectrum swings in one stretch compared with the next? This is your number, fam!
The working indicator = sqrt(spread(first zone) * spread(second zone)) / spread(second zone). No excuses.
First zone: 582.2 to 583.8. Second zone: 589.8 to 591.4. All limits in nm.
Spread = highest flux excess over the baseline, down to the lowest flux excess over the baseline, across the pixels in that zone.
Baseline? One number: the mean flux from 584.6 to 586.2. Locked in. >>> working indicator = 0.61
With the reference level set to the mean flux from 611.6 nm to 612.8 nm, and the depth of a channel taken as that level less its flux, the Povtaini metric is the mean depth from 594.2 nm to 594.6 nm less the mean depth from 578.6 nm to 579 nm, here -2.5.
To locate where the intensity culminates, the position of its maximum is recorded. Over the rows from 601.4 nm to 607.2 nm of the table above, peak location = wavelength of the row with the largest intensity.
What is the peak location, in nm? 606.10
